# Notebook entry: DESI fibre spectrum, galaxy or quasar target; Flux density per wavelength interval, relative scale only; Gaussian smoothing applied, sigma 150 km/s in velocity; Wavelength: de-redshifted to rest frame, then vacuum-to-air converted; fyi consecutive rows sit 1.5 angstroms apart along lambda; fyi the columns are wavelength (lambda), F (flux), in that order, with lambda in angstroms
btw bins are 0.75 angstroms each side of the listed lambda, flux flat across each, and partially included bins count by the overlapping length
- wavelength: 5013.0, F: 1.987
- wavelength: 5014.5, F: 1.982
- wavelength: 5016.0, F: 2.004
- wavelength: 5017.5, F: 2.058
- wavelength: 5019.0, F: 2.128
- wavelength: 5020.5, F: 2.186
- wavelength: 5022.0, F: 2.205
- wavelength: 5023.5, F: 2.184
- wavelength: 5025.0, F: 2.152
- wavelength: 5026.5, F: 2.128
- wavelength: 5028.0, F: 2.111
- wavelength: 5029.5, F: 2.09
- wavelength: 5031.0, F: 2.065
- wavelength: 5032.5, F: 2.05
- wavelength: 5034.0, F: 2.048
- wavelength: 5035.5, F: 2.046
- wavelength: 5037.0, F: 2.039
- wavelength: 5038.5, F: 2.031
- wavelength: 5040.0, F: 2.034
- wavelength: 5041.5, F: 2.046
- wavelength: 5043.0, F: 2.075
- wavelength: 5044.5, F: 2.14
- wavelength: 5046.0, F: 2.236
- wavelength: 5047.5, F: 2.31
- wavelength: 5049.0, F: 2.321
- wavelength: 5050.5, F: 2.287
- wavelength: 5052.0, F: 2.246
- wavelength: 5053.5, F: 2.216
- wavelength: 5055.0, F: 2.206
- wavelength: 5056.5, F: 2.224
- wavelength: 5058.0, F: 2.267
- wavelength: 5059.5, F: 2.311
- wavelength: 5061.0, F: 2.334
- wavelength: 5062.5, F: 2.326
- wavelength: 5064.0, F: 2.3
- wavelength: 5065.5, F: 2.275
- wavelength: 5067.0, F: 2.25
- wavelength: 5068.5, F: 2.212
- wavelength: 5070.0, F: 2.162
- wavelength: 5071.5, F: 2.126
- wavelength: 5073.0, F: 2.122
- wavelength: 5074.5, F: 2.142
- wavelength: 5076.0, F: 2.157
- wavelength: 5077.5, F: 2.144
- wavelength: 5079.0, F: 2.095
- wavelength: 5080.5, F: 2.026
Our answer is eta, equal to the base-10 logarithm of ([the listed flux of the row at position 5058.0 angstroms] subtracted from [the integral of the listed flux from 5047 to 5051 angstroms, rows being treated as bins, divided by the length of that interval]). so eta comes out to -1.4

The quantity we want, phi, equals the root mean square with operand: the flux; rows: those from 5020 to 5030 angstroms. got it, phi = 2.15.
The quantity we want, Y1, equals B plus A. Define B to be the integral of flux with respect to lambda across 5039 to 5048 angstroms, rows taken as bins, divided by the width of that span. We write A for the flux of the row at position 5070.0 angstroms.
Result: 4.29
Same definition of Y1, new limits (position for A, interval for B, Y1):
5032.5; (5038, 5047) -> 4.15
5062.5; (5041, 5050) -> 4.52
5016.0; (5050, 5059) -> 4.25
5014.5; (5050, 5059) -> 4.22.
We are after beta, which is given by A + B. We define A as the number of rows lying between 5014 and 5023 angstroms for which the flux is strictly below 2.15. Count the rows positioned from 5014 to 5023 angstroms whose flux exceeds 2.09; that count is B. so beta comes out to 7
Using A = 4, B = 3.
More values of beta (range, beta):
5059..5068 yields 6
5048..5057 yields 6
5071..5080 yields 11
